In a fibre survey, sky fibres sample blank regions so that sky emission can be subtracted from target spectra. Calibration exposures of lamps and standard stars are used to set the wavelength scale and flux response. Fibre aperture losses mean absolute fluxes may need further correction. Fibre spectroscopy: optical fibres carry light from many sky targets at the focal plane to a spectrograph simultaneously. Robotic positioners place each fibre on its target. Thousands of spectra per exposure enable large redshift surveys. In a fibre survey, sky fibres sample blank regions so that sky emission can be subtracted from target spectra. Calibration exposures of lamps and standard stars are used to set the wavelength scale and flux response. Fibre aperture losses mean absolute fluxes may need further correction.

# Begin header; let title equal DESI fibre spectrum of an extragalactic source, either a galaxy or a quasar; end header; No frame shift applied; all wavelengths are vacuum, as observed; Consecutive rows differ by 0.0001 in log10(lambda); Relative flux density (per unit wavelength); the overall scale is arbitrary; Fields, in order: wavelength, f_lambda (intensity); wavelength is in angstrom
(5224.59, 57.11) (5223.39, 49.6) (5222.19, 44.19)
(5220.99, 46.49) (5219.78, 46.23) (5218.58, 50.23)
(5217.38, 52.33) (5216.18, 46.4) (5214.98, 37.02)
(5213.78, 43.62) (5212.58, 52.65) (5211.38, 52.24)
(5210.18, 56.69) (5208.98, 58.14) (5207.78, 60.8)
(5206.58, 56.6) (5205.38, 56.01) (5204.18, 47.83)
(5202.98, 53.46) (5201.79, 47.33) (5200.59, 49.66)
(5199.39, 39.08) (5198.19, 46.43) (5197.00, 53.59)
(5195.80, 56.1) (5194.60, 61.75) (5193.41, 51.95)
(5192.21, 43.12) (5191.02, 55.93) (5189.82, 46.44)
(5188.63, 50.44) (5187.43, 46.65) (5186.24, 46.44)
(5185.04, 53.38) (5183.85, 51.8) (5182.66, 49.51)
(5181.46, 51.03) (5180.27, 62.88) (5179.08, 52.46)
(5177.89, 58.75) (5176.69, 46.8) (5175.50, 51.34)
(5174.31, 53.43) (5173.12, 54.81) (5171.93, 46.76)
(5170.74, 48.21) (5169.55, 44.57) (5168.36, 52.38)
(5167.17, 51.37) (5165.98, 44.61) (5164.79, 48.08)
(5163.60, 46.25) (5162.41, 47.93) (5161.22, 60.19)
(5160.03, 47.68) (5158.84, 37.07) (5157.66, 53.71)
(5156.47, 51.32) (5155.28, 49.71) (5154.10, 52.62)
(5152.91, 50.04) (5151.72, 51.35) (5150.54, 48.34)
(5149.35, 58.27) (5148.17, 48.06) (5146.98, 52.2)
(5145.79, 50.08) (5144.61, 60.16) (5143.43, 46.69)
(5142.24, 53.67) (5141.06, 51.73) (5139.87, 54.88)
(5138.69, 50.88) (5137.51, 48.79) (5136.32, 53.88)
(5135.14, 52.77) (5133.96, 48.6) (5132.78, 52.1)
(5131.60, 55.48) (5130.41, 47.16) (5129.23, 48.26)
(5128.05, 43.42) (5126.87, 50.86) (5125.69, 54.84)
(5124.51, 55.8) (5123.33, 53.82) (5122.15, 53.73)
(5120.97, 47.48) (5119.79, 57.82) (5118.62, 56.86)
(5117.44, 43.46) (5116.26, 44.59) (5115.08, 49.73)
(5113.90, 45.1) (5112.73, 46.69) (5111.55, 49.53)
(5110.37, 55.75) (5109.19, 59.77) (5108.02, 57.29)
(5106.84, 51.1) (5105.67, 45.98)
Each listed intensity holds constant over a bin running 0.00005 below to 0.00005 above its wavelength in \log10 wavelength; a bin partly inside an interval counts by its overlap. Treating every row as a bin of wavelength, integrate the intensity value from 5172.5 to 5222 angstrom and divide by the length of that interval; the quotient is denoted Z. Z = 51.1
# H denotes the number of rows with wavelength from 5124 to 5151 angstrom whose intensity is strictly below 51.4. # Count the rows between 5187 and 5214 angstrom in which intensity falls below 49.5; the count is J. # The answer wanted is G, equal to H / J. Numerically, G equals 1.4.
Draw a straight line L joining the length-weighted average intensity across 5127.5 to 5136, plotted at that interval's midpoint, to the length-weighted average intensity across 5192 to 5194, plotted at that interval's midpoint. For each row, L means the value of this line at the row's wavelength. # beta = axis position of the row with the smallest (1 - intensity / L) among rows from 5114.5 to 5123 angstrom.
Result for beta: 5119.79 angstrom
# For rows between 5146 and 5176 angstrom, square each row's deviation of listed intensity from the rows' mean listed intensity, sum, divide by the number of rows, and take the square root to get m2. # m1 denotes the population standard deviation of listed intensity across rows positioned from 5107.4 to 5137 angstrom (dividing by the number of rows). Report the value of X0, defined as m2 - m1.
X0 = -0.2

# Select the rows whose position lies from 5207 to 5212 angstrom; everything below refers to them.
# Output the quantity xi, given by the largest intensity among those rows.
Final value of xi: 60.8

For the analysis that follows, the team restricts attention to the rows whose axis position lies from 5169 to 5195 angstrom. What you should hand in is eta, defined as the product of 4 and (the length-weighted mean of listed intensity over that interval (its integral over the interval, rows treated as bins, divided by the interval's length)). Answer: 205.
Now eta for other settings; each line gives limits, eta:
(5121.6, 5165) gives 204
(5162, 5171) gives 192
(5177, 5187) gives 212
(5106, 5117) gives 203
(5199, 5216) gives 203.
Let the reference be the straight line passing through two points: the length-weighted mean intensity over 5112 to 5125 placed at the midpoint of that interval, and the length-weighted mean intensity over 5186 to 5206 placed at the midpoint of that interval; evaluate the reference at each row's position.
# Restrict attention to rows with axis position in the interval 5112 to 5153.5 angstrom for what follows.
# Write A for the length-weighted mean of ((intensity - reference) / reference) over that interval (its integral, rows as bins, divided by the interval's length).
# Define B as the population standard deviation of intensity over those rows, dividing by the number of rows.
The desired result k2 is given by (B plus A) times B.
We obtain 18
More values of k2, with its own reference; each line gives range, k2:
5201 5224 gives 33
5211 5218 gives 33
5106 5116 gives 24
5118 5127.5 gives 10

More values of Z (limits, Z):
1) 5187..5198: 51.7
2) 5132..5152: 52.0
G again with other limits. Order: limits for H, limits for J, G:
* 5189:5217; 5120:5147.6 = 1.4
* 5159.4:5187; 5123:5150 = 2.0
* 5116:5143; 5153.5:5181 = 1.0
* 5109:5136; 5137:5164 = 1.5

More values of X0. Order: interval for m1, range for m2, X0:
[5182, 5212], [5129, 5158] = -2.1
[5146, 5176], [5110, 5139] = -0.3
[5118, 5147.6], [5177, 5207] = 1.6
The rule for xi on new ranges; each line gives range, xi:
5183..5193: 55.93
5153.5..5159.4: 53.71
